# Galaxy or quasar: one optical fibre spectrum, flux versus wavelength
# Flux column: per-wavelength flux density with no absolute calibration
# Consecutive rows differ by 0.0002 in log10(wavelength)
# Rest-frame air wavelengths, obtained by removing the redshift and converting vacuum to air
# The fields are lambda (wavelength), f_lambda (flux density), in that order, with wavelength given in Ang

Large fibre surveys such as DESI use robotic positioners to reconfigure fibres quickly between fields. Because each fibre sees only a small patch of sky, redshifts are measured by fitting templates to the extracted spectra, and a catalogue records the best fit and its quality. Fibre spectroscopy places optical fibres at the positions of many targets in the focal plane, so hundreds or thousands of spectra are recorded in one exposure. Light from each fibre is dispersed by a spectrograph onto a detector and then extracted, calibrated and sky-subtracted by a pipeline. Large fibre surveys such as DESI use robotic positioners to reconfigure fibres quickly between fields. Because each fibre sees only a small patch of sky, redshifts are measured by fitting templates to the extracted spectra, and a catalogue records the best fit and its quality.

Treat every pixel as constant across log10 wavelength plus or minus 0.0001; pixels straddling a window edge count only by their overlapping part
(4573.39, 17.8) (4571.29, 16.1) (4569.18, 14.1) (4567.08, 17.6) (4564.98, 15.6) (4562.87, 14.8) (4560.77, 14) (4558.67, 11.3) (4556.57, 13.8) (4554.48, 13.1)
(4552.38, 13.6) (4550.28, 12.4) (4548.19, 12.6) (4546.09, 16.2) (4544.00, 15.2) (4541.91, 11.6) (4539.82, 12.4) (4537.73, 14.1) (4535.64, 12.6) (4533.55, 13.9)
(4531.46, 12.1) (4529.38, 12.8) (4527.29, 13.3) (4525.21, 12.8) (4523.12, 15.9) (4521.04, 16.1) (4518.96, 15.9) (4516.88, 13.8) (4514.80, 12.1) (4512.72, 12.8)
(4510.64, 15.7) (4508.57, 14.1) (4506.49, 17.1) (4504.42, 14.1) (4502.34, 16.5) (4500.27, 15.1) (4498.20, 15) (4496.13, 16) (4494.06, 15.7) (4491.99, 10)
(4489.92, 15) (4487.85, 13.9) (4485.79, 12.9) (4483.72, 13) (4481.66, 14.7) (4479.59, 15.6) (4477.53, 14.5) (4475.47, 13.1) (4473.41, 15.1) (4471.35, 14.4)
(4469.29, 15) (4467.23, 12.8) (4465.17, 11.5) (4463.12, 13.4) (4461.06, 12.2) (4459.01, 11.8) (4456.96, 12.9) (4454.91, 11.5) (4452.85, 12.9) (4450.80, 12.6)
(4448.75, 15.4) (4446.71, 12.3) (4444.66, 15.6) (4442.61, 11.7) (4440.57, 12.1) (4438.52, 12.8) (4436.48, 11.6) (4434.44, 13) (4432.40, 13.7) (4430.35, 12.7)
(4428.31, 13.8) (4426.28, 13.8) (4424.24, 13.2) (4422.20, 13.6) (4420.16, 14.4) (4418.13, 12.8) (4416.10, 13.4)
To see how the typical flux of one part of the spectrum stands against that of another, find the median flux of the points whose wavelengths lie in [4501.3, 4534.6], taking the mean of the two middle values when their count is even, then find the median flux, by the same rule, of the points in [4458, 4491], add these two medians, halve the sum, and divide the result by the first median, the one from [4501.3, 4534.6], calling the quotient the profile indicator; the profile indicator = 0.99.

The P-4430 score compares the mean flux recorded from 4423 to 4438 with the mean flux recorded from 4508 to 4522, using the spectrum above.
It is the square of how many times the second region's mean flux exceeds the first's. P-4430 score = 1.20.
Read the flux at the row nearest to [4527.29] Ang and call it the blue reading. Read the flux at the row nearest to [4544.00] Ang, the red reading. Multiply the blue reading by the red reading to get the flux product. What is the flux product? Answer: 202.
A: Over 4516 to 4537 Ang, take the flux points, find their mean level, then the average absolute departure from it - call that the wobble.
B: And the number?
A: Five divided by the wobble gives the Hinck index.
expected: 4.1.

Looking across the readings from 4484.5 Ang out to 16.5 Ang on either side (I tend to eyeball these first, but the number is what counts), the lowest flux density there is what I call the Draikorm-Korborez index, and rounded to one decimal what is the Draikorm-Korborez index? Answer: 10.0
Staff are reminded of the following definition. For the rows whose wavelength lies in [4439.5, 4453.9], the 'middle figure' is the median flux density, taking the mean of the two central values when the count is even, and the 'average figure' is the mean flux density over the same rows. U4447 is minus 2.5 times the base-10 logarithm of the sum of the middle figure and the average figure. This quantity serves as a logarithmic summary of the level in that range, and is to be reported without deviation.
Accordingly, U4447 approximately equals -3.53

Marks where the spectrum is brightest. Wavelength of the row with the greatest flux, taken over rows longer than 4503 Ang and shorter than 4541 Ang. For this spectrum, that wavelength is 4506.49 Ang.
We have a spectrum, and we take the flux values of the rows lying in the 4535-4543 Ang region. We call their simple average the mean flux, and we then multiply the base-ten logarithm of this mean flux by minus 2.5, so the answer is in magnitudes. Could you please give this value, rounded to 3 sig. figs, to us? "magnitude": -2.76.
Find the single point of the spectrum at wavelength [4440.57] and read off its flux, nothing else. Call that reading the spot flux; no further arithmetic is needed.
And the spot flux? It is 12.1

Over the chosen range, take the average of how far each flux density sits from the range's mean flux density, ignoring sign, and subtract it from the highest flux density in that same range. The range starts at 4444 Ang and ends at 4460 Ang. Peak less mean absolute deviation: 14.4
